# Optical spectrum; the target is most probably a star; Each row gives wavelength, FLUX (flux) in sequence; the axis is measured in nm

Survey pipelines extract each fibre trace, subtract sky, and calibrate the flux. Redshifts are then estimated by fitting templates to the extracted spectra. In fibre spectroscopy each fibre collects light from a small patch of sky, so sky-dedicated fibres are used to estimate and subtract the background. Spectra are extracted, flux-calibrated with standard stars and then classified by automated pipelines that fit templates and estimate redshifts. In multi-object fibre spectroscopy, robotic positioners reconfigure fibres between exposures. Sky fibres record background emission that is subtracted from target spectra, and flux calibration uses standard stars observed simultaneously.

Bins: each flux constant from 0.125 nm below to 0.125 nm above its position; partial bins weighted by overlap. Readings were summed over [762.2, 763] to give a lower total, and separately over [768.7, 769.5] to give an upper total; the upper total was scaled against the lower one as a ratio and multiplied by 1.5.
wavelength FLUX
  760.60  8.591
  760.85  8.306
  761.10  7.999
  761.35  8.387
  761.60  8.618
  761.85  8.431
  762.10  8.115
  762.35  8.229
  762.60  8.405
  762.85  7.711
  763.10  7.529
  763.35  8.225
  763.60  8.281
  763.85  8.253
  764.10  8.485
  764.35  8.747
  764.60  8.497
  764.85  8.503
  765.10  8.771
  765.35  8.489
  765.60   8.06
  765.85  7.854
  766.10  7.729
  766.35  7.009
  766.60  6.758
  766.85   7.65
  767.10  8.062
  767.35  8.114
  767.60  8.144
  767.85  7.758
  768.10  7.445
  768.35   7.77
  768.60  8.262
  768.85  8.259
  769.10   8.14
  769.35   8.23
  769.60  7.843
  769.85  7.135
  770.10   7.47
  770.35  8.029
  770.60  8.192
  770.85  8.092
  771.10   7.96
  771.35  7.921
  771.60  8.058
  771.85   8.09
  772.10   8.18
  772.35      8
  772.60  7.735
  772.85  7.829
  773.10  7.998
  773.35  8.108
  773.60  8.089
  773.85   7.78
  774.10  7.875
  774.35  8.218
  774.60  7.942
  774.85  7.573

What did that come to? 1.5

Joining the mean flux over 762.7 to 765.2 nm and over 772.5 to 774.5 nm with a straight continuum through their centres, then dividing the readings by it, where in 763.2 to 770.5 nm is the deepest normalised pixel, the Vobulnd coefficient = 766.60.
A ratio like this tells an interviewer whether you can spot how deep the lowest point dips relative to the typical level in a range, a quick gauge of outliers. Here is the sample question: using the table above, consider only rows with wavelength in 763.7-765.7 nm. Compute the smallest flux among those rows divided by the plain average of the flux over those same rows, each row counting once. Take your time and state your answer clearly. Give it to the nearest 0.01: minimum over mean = 0.95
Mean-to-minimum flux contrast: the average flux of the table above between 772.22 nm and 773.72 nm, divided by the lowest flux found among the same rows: 1.03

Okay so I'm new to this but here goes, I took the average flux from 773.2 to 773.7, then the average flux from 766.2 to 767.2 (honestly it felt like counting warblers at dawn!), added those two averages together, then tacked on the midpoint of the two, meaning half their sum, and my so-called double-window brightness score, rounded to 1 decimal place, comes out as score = 23.2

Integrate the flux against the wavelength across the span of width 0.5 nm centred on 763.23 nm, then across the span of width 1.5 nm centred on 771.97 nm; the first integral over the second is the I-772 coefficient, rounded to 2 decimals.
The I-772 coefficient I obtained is 0.33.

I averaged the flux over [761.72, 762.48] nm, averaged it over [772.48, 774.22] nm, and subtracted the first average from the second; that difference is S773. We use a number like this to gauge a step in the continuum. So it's -0.3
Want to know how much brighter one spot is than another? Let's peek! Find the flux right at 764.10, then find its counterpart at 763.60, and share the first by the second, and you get 1.02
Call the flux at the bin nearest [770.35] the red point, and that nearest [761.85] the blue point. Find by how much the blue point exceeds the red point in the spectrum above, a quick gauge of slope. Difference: 0.40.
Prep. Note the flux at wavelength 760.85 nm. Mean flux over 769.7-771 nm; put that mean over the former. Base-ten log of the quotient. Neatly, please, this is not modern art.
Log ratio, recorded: -0.028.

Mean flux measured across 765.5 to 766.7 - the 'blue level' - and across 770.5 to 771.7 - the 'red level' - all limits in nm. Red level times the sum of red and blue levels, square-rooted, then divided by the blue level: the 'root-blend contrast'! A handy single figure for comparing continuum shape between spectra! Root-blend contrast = 1.49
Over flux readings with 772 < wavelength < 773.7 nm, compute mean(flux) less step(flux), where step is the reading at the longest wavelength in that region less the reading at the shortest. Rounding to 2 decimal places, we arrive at 8.08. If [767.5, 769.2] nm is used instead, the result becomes 7.97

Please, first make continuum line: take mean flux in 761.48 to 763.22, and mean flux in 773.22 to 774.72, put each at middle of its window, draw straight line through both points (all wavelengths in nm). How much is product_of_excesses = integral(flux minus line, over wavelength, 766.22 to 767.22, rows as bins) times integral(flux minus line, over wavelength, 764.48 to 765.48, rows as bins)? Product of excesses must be -0.325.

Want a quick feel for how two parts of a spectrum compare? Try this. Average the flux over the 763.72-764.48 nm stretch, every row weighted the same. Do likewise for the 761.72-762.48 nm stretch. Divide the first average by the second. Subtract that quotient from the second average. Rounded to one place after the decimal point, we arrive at 7.2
